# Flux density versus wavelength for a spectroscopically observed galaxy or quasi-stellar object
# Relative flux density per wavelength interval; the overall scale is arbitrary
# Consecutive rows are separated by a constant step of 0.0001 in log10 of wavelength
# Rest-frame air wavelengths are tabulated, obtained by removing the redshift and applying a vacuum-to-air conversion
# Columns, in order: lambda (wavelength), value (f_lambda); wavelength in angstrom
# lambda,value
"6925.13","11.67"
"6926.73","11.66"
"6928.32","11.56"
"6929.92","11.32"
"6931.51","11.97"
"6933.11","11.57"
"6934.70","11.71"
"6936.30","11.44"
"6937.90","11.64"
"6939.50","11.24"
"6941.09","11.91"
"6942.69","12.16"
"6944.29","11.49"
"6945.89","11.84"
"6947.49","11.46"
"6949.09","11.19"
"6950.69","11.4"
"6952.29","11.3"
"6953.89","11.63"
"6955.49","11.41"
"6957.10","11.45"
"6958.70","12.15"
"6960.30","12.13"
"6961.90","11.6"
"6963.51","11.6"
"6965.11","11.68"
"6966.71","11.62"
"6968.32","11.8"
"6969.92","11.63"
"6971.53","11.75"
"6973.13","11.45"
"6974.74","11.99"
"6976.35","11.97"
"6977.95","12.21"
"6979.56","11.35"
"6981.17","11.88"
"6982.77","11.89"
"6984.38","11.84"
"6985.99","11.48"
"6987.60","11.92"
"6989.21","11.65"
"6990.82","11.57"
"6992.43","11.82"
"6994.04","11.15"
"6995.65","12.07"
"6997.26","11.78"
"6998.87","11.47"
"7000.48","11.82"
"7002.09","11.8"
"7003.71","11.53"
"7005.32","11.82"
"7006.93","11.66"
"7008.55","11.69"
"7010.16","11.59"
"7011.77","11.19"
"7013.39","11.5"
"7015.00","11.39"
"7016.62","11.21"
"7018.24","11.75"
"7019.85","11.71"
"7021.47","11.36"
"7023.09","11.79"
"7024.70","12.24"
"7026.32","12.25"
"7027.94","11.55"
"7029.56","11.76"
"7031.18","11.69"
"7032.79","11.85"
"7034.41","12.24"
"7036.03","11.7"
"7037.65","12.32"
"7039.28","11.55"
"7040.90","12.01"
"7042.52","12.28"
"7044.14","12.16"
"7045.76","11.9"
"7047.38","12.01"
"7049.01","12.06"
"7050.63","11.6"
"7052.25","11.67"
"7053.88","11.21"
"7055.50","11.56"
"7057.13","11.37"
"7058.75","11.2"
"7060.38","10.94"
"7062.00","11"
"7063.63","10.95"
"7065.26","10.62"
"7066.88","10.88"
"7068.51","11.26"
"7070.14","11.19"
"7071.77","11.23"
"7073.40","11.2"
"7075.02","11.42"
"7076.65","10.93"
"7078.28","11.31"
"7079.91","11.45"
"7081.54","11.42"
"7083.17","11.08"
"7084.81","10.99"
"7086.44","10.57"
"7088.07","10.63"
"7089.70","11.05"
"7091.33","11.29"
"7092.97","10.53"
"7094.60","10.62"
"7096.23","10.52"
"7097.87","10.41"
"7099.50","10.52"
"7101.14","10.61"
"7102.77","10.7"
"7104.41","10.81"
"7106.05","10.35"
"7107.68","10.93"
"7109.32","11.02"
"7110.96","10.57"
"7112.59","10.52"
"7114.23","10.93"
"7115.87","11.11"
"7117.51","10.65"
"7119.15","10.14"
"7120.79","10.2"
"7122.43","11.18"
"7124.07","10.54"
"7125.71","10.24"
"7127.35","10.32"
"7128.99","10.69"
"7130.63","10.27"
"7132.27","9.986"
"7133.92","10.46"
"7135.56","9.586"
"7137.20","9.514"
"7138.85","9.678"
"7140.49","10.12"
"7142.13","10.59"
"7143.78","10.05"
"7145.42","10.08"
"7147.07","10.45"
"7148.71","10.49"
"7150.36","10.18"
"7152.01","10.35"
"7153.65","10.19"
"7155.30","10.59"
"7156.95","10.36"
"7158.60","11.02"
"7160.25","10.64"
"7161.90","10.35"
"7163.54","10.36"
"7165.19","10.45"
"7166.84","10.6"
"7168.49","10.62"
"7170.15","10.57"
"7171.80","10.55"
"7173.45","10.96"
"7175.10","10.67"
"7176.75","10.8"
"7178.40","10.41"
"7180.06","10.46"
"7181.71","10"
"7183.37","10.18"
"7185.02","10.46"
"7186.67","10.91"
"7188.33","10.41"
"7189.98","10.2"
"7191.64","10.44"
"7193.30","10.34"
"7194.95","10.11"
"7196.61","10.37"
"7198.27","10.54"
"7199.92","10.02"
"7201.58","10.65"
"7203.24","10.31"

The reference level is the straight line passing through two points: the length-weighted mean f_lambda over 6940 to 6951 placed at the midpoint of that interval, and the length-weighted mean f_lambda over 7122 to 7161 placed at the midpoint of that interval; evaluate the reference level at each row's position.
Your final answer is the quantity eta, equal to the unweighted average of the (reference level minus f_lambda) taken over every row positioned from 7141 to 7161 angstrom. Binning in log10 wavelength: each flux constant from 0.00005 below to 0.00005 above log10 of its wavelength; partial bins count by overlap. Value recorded -0.18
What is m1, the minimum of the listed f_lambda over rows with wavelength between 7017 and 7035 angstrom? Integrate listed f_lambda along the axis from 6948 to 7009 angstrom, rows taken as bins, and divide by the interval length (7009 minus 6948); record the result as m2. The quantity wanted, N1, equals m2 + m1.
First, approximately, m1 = 11.36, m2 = 11.7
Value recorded 23.0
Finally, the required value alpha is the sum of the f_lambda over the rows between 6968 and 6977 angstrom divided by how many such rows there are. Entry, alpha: 11.8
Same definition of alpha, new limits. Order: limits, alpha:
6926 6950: 11.6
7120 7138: 10.3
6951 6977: 11.7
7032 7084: 11.5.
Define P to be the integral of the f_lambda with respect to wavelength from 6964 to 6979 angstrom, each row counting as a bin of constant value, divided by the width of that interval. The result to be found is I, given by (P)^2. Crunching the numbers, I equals 139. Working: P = 11.8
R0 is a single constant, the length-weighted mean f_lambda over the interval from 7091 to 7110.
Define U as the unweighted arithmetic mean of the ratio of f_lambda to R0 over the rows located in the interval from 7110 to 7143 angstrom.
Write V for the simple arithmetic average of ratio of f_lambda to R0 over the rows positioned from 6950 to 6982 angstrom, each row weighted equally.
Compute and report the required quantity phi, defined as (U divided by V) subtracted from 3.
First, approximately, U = 0.97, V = 1.10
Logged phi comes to 2.11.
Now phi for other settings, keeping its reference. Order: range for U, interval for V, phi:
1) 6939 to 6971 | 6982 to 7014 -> 2.00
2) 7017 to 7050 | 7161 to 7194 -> 1.86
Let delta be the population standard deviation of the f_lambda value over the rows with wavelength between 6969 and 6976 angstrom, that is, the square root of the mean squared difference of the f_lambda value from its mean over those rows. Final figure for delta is 0.196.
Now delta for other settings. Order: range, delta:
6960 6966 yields 0.220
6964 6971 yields 0.072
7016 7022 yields 0.229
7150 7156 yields 0.166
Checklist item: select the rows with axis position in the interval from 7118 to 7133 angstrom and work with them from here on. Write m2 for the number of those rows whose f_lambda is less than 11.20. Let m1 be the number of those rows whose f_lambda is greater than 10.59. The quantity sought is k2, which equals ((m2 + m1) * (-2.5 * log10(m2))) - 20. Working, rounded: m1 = 2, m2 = 9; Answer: -46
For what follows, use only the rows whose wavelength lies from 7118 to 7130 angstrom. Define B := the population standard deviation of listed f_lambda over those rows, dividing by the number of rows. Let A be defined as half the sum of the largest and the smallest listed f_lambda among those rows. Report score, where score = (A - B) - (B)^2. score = 10.20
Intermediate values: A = 10.7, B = 0.34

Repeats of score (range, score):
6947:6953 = 11.21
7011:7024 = 11.22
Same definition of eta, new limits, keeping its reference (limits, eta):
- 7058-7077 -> -0.26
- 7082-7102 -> -0.09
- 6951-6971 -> -0.13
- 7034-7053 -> -0.98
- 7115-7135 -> -0.06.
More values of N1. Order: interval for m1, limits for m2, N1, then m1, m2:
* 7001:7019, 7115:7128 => 21.7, 11.19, 10.5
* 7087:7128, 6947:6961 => 21.7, 10.14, 11.6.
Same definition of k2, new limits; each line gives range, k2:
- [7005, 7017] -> -20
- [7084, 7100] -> -53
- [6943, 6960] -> -20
